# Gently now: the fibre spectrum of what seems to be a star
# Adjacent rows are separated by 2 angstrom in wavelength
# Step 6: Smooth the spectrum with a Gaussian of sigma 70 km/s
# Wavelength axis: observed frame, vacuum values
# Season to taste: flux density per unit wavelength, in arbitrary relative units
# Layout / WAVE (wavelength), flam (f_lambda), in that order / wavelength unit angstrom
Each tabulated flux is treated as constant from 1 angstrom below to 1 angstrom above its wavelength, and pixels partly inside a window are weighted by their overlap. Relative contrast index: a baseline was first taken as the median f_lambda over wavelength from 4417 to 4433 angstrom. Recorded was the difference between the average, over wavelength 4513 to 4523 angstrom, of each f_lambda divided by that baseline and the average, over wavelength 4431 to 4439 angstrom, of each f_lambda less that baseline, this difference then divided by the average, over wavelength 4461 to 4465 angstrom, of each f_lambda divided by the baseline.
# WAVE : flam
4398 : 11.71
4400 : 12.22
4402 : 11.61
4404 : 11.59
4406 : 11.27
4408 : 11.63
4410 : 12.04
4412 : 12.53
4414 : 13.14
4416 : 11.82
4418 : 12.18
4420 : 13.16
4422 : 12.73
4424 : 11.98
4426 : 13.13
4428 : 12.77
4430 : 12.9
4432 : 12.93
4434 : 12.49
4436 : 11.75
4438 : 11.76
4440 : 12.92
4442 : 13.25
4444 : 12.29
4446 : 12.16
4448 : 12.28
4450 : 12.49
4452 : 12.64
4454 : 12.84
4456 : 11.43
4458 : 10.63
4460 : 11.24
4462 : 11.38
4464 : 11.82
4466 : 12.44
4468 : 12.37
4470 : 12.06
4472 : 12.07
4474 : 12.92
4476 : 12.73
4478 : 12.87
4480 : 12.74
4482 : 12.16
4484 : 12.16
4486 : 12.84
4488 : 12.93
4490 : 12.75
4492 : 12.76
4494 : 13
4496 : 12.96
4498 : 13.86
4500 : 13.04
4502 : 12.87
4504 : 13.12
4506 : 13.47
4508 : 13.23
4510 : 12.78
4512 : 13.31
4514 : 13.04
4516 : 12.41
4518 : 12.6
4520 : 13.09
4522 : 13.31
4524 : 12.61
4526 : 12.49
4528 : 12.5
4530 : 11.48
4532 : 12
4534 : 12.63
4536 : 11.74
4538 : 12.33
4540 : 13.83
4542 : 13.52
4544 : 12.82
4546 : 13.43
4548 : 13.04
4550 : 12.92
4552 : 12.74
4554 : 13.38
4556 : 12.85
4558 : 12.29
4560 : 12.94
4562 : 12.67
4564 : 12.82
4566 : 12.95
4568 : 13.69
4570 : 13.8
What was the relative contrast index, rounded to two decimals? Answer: 1.78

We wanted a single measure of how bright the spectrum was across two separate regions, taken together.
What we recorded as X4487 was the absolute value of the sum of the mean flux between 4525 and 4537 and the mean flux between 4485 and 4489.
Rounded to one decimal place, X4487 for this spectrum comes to 25.0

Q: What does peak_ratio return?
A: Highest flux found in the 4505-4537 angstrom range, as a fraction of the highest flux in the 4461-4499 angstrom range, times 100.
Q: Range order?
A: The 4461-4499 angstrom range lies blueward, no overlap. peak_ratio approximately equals 97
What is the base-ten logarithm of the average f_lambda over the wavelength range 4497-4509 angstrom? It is 1.12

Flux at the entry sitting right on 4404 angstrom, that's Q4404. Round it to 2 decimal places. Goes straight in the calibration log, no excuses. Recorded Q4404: 11.59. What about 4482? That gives 12.16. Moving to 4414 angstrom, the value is 13.14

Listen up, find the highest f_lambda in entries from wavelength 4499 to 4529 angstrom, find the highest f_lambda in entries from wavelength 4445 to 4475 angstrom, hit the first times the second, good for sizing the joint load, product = 174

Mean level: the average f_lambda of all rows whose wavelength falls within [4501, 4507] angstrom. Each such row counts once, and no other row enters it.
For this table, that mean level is 13.2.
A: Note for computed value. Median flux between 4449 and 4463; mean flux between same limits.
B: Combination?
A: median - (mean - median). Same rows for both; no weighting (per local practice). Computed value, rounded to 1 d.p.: 11.1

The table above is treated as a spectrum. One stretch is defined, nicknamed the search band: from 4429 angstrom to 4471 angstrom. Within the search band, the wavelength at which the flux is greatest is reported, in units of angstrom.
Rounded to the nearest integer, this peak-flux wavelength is 4442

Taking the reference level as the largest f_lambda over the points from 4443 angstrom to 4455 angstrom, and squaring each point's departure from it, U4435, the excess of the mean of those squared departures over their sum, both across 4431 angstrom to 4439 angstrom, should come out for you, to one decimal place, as -1.9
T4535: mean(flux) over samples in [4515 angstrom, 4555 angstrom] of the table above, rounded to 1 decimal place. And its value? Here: 12.7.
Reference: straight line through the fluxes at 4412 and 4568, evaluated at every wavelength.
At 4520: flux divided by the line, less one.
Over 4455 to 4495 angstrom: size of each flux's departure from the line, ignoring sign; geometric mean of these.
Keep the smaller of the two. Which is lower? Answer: -0.018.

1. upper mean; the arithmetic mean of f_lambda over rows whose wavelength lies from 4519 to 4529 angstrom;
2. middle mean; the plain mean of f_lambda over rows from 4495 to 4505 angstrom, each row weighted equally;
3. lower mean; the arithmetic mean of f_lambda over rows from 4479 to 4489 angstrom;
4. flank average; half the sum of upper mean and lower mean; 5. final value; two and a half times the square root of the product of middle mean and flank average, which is 32.3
